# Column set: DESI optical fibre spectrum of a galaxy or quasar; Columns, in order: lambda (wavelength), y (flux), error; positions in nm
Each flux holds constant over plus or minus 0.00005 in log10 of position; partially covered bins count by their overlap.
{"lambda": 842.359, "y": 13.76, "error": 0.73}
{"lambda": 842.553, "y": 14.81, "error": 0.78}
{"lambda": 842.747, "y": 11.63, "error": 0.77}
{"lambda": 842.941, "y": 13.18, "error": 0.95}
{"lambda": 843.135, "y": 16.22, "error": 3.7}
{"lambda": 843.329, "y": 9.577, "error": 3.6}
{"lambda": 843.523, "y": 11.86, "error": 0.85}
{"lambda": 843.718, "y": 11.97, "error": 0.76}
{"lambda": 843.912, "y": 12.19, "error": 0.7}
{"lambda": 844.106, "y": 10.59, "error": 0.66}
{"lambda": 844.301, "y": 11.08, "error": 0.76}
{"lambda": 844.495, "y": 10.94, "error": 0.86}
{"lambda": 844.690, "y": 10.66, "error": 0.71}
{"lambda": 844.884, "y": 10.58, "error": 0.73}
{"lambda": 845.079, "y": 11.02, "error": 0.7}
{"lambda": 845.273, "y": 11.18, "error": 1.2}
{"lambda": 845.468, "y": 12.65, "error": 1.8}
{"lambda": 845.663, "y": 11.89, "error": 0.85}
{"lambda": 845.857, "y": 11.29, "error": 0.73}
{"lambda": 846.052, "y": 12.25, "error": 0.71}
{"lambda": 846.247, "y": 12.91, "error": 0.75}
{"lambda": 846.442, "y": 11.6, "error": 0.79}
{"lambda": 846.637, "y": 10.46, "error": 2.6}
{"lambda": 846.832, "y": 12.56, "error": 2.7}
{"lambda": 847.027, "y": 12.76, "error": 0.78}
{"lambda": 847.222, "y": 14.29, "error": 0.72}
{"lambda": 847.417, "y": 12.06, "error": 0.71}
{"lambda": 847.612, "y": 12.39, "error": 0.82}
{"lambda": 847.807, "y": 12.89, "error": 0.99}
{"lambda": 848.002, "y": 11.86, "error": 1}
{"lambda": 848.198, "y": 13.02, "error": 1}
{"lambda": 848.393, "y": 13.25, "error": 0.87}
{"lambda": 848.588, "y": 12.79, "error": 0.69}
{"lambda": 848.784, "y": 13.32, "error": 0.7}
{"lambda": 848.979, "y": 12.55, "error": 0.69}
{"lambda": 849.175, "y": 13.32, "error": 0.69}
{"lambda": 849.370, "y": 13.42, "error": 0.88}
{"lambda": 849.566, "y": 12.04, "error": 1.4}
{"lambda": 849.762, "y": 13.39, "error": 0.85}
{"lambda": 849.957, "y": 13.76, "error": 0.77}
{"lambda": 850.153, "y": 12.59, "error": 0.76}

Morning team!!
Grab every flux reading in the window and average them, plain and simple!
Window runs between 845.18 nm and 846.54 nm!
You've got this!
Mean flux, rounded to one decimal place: 12.0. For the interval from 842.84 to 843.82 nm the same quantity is 12.6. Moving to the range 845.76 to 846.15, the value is 11.8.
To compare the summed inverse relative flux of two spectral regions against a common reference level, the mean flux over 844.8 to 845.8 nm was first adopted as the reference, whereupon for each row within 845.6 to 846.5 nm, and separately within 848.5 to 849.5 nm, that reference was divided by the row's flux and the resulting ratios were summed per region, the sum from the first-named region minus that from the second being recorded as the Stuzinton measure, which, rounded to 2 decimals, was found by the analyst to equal 0.41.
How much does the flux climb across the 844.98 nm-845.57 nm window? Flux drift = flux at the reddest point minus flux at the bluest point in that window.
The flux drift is 1.6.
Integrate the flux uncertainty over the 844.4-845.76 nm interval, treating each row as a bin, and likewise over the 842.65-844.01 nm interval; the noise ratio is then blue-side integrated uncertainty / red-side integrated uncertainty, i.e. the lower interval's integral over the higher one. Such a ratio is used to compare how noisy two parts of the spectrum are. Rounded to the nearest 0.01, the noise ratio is 1.65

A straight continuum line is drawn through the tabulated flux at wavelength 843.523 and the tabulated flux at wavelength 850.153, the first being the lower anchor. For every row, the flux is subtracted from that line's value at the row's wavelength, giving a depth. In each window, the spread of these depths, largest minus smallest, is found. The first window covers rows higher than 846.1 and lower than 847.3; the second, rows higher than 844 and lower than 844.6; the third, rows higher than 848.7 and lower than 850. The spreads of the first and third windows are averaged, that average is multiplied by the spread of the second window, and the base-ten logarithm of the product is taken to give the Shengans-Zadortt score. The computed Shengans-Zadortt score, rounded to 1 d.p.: 0.1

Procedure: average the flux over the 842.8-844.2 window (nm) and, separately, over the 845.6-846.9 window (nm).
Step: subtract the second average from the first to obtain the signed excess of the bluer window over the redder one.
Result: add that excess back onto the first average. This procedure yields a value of 12.6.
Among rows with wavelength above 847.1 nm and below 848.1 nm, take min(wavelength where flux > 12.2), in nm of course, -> 847.222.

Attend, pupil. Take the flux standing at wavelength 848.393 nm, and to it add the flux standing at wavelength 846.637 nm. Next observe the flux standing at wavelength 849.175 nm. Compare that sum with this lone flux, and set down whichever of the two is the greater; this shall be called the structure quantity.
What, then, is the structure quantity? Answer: 23.7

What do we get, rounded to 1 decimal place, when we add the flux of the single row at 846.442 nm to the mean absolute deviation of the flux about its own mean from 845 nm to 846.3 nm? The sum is 12.2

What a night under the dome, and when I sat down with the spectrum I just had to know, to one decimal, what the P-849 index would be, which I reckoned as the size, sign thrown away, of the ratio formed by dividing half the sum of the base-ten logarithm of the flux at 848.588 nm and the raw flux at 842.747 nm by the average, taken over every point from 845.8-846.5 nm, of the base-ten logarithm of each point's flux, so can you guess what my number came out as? 5.9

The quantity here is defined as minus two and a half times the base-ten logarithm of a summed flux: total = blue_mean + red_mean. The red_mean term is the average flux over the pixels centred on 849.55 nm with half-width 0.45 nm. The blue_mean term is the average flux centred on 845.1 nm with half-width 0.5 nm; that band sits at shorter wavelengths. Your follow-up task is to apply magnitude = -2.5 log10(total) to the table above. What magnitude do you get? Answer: -3.47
